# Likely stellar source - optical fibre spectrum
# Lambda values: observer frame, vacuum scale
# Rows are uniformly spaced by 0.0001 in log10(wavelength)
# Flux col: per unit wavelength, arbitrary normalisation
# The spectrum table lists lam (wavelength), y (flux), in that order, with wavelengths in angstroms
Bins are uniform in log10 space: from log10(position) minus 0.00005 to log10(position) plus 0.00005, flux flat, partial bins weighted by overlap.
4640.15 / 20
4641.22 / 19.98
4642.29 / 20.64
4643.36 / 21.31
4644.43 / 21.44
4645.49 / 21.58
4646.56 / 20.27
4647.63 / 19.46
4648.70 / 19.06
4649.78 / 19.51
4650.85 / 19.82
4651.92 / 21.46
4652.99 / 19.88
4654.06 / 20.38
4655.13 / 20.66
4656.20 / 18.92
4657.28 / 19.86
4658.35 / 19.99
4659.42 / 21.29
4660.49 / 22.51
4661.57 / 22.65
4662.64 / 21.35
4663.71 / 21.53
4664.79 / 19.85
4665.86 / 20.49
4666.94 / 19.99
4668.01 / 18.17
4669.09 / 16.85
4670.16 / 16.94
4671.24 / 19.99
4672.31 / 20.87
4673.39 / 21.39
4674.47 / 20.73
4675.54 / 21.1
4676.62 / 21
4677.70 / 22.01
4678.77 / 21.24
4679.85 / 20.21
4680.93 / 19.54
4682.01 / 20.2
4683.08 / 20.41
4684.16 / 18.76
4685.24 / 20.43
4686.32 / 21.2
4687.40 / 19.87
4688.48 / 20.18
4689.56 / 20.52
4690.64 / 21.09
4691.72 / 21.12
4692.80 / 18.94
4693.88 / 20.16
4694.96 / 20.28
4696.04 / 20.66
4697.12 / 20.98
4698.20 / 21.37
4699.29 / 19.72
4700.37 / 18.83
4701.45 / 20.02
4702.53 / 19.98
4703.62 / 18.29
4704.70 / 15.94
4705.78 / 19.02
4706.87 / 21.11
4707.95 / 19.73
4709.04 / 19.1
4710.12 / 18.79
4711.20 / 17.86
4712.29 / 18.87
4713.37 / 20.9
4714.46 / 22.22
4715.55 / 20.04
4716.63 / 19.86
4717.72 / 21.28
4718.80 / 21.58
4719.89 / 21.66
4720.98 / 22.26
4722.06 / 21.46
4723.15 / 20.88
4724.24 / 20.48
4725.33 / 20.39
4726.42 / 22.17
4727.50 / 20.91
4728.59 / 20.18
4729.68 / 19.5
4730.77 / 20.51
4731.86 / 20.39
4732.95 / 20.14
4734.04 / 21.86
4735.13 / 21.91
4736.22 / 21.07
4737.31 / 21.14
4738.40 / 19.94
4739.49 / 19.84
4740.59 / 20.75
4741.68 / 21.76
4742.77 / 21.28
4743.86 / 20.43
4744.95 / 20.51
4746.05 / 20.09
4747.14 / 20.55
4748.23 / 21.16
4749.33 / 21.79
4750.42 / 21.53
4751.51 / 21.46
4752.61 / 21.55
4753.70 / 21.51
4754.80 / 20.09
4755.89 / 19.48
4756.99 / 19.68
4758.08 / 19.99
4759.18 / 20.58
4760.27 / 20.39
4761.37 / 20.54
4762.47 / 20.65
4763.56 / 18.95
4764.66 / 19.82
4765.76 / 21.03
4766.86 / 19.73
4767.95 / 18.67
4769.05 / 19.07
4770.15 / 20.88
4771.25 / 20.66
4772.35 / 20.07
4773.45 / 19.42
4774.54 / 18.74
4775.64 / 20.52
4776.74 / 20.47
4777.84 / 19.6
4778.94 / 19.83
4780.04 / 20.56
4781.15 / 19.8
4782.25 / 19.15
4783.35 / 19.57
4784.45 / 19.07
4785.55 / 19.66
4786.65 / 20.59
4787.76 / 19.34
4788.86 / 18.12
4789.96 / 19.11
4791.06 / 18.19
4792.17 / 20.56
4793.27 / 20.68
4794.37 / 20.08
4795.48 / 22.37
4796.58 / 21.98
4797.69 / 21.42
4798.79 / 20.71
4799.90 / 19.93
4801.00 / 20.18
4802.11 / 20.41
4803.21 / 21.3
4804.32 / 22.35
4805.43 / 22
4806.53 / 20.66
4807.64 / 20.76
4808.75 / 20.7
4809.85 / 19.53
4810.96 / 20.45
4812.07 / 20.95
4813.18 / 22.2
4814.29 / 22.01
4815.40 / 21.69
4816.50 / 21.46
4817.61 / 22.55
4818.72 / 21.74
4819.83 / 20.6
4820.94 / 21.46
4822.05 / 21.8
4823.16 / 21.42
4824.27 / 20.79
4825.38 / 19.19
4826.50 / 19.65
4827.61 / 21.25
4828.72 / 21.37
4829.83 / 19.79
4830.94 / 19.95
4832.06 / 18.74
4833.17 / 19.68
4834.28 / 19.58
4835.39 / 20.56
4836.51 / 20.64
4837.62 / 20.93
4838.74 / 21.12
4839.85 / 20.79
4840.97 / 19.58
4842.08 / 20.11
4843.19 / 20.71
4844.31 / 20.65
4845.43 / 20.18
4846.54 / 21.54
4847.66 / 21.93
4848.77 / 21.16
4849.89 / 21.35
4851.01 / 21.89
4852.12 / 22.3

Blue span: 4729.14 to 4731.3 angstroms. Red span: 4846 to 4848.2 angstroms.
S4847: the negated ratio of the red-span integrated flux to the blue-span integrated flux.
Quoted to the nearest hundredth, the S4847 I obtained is -1.11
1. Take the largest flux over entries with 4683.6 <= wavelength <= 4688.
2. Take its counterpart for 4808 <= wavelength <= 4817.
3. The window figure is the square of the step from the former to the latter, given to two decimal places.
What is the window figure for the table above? 1.00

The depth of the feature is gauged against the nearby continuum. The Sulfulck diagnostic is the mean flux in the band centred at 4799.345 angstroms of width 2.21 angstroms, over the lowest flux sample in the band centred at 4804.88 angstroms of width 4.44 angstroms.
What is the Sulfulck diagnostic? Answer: 0.98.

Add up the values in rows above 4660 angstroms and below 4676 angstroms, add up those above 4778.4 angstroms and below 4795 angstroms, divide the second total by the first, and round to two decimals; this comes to 0.97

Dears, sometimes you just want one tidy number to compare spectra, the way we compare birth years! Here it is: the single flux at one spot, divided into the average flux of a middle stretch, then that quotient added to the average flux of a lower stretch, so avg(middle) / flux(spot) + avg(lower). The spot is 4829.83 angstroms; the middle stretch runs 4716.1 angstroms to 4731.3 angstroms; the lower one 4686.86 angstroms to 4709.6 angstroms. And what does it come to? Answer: 20.9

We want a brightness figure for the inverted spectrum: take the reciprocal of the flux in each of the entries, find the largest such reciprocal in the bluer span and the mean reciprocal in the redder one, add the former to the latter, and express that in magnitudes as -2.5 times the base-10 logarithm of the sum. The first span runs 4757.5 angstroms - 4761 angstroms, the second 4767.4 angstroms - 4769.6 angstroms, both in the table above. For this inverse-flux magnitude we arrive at 2.47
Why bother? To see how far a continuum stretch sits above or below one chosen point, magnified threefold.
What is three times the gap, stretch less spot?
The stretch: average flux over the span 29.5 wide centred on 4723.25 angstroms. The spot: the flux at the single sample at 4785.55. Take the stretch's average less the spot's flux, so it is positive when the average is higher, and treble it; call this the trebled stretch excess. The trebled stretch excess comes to 3.0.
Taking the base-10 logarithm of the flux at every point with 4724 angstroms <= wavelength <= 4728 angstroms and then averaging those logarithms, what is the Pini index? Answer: 1.32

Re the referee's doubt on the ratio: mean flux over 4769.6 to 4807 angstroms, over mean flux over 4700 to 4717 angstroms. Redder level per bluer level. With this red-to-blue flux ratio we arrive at 1.04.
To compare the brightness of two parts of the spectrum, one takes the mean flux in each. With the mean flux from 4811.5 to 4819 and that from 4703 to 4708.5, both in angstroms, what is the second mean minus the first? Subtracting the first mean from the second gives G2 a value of -3.0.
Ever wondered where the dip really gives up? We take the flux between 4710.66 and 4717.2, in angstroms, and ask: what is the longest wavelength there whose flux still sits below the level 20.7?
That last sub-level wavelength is 4716.63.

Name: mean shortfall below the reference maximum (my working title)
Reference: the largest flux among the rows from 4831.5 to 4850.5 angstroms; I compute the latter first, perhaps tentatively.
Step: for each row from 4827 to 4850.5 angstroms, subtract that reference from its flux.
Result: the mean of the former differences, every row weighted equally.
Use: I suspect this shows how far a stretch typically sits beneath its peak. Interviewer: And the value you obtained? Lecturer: -1.4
